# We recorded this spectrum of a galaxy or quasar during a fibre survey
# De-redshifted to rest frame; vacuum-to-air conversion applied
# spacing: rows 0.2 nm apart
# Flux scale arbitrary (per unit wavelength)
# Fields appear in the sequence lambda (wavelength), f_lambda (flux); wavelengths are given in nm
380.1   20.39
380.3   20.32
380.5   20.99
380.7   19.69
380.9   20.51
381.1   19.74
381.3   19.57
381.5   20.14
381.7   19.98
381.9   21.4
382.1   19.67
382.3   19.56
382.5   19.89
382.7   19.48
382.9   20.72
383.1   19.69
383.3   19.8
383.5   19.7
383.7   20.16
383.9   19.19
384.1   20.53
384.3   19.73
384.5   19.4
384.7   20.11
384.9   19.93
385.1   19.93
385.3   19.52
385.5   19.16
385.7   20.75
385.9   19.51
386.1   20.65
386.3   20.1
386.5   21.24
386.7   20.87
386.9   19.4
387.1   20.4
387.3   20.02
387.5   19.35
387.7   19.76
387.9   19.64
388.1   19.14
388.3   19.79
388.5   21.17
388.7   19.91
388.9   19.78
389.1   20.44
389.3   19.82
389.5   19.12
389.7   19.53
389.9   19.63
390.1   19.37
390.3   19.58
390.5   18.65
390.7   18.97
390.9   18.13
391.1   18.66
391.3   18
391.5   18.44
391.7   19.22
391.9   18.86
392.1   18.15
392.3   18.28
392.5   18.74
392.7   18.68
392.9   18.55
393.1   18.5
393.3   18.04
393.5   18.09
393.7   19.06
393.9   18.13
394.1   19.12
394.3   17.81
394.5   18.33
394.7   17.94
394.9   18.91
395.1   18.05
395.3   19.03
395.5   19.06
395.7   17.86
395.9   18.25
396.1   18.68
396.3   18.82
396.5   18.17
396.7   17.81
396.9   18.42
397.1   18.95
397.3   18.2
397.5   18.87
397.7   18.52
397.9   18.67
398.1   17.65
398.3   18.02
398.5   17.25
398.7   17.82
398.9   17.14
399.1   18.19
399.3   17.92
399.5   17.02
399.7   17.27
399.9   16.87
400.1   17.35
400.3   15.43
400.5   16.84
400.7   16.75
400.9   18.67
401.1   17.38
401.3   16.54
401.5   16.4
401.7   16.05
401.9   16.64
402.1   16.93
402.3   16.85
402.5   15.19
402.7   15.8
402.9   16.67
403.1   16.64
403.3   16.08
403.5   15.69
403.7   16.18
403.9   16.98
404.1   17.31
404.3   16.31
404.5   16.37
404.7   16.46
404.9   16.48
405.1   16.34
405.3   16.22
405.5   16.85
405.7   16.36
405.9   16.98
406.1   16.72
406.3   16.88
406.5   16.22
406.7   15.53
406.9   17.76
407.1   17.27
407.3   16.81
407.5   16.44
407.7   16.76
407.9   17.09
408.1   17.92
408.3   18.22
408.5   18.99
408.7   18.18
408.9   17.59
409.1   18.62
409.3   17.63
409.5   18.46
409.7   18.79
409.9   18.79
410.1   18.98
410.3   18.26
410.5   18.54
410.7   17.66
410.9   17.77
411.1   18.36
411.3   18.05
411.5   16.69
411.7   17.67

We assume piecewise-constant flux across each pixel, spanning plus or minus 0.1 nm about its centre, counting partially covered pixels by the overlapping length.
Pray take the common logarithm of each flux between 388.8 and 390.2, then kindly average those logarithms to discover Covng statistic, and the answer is 1.29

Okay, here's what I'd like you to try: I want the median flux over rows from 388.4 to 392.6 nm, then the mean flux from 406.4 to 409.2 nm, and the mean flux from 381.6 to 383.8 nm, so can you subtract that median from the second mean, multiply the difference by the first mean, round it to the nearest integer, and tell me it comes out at 15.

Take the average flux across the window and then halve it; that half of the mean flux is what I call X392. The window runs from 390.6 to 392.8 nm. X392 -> 9.3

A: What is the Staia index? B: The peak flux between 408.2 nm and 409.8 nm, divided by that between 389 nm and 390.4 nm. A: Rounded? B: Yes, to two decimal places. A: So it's 0.93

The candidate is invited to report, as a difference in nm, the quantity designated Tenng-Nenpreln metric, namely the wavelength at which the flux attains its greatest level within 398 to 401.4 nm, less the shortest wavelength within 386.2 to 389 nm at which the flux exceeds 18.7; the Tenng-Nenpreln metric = 14.60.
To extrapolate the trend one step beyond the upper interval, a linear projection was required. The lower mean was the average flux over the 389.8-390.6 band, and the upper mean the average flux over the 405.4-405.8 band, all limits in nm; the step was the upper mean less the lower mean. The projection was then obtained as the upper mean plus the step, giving 13.9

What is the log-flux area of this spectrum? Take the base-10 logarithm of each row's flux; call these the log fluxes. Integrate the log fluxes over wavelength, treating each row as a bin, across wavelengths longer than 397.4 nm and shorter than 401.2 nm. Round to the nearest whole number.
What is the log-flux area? 5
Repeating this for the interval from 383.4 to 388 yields 6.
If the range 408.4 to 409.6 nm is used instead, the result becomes 2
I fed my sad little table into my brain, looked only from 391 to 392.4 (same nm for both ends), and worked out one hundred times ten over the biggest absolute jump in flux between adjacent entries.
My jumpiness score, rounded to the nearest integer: 1282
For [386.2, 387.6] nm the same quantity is 680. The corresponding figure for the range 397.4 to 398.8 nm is 980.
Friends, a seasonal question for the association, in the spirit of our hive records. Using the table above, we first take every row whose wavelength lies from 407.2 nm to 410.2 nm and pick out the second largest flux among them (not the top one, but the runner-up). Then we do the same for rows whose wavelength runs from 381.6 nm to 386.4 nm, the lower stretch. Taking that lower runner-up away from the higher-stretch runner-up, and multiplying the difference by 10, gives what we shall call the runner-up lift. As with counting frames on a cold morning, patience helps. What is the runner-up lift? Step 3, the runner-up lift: -18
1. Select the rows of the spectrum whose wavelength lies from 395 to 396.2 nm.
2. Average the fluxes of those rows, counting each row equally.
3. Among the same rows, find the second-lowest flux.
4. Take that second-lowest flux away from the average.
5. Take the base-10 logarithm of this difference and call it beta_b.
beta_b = -0.36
